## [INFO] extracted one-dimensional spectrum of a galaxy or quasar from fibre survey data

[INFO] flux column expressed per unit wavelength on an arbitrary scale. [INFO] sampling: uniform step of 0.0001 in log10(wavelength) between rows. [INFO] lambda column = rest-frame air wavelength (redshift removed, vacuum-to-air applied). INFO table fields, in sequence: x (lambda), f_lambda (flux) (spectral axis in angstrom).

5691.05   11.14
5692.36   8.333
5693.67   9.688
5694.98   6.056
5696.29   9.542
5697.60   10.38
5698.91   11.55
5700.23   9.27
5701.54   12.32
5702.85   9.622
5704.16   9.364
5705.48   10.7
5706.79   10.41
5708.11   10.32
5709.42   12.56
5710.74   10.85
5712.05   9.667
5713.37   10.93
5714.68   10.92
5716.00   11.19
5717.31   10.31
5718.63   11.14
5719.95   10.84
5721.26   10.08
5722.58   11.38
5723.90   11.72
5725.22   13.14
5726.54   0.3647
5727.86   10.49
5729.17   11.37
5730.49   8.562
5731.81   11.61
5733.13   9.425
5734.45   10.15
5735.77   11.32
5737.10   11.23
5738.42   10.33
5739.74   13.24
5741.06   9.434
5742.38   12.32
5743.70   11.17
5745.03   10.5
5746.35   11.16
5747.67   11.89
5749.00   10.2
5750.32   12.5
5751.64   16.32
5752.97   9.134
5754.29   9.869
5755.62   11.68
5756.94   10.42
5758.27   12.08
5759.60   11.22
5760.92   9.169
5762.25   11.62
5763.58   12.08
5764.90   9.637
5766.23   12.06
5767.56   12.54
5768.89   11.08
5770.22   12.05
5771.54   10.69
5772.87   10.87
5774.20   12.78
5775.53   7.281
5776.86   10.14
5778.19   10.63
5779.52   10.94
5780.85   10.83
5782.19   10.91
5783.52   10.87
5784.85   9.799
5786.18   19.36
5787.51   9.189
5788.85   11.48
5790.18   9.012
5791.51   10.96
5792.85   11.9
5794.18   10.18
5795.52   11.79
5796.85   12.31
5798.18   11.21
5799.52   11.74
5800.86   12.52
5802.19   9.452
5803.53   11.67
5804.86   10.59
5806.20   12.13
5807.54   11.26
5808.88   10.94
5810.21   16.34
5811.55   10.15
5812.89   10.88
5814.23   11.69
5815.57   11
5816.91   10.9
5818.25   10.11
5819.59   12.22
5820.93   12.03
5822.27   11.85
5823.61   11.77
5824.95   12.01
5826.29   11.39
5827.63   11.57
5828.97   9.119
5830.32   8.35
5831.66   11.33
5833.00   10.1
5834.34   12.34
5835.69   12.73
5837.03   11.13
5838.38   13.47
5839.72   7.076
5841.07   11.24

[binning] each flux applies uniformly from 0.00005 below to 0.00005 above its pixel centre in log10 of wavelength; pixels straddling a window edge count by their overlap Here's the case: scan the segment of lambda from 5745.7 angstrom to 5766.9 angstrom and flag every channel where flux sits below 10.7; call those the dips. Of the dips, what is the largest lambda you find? 5764.90 angstrom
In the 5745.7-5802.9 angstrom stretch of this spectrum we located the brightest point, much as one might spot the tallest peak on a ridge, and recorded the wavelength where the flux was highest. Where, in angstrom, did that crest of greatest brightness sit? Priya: 5786.18 angstrom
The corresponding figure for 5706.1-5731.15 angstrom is 5725.22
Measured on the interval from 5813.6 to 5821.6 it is 5819.59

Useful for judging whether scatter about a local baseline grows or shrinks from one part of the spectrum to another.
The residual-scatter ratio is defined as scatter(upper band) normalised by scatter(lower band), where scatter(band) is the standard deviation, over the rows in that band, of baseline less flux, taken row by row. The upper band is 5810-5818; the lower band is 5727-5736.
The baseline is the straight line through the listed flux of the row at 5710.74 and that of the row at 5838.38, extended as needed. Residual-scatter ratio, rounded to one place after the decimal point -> 2.0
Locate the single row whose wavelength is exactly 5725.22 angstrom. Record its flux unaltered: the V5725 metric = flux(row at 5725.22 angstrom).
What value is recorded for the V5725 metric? 13.14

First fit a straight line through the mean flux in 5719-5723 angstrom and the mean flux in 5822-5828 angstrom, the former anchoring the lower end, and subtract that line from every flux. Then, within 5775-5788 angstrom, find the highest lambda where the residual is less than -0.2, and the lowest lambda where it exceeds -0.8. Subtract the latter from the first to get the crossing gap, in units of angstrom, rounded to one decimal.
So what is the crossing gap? 9.3 angstrom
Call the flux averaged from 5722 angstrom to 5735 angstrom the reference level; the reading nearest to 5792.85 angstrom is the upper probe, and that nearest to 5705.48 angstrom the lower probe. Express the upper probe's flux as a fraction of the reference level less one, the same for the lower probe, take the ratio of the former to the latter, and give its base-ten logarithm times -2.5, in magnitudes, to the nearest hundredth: -0.93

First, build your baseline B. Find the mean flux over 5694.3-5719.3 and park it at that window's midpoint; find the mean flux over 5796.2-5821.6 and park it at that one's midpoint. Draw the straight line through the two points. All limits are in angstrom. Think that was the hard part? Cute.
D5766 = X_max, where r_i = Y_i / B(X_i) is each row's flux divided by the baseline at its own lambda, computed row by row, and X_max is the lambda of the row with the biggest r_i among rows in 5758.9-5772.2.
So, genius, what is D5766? 5767.56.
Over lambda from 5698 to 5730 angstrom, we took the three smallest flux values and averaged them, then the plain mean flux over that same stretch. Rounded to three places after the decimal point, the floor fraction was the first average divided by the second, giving 0.607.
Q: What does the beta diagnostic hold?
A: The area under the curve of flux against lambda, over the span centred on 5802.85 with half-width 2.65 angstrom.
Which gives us 59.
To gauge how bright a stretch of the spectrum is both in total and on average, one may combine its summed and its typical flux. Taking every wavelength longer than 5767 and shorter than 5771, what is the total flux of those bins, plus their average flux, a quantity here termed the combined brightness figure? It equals 48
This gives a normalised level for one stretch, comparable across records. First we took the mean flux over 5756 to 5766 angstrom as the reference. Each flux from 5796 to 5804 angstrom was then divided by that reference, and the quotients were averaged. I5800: 1.05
